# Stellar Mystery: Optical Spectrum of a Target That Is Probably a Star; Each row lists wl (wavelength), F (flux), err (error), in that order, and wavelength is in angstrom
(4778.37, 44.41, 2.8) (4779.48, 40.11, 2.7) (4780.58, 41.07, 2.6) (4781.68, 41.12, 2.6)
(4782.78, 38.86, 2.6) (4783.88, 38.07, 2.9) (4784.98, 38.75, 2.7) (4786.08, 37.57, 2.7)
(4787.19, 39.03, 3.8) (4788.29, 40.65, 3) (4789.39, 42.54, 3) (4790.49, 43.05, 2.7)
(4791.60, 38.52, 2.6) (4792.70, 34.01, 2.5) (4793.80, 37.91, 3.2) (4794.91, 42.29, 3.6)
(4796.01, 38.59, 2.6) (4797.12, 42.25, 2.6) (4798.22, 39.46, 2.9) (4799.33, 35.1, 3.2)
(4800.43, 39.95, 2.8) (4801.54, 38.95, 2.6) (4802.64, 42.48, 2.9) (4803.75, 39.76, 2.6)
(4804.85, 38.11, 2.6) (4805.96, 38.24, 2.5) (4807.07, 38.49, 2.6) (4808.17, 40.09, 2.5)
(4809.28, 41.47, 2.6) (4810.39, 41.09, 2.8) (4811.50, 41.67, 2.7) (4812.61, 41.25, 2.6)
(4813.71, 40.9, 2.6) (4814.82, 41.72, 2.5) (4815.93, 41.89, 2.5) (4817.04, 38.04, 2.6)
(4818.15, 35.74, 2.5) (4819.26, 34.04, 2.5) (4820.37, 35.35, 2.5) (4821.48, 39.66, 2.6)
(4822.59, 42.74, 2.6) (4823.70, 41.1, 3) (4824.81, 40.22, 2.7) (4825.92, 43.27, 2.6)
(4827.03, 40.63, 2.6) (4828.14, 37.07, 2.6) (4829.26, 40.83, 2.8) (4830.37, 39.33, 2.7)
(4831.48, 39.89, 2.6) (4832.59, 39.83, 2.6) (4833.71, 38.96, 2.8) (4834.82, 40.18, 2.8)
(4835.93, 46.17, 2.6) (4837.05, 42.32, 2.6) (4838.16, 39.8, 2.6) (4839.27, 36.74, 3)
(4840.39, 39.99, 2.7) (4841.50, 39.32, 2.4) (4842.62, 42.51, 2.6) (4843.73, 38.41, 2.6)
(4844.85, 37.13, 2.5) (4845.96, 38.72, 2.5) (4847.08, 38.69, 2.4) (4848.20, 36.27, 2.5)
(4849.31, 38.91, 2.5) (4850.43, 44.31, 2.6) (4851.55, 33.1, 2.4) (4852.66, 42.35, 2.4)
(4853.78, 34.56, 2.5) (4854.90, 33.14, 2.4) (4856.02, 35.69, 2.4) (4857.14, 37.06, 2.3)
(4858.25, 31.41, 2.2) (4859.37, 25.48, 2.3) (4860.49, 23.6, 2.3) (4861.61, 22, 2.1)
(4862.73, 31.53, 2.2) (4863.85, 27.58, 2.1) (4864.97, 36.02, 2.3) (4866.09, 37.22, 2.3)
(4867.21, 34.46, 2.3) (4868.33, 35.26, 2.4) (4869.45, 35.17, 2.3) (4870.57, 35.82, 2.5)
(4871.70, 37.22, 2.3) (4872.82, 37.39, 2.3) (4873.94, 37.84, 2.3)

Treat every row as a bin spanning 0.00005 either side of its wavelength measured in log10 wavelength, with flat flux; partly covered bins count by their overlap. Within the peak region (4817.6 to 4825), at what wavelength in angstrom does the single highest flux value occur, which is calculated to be 4822.59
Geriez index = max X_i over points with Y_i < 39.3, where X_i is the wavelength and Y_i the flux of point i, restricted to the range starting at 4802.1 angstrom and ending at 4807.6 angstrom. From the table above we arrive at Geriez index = 4807.07 angstrom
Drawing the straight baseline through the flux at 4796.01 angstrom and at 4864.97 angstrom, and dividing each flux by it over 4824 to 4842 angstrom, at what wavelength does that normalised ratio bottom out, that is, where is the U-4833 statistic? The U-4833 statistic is 4828.14 angstrom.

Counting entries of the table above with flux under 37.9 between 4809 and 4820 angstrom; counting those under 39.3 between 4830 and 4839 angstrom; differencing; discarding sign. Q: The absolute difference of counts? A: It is 1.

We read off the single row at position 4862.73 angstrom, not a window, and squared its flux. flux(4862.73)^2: 994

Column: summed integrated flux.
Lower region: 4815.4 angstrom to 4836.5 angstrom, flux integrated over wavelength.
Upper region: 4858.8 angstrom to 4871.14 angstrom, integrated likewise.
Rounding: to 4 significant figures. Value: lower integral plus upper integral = 1224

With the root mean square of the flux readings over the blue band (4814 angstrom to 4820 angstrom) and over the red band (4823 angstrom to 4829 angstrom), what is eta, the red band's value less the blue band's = 2.1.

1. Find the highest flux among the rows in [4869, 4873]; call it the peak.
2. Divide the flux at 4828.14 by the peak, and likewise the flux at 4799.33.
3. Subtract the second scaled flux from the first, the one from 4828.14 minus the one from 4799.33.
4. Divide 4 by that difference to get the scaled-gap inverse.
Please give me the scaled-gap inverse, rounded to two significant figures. 76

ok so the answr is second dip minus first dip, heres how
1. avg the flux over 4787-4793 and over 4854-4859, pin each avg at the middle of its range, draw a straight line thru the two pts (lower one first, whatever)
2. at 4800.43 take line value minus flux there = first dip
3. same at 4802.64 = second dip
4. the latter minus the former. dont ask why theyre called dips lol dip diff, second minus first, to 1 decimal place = -2.7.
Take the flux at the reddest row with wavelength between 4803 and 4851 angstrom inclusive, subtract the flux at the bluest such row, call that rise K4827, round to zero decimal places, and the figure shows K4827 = 5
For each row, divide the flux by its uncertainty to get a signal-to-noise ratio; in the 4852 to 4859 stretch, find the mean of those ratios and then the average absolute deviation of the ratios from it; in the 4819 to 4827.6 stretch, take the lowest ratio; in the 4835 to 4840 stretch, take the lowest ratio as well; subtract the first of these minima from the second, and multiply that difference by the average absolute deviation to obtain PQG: -1.6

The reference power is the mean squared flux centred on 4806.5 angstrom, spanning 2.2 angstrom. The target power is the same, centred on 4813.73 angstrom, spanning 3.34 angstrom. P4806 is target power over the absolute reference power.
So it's 1.16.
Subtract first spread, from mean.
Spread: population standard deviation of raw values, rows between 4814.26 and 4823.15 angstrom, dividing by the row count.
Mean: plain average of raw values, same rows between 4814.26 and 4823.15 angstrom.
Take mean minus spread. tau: 35.5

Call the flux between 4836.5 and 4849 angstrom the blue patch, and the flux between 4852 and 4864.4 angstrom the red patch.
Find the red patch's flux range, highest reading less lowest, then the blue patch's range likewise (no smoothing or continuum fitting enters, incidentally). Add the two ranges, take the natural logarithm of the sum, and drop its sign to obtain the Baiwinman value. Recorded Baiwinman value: 3.28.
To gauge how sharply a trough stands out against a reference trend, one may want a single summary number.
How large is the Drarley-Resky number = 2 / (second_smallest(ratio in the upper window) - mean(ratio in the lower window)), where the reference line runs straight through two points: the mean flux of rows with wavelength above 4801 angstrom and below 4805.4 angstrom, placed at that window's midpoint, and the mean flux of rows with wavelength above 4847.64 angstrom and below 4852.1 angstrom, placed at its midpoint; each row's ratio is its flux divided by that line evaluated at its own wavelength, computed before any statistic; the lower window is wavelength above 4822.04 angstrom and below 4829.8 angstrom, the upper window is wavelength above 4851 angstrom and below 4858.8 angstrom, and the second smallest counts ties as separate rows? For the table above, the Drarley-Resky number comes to -11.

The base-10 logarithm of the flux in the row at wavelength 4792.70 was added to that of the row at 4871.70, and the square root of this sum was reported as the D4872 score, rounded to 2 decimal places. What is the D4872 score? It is 1.76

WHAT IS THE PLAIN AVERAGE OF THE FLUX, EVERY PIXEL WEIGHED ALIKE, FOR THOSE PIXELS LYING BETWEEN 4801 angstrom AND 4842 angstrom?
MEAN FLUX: 39.9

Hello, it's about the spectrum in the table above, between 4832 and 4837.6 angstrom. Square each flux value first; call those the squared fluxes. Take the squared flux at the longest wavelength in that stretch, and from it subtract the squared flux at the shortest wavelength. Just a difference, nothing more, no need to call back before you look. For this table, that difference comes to 205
